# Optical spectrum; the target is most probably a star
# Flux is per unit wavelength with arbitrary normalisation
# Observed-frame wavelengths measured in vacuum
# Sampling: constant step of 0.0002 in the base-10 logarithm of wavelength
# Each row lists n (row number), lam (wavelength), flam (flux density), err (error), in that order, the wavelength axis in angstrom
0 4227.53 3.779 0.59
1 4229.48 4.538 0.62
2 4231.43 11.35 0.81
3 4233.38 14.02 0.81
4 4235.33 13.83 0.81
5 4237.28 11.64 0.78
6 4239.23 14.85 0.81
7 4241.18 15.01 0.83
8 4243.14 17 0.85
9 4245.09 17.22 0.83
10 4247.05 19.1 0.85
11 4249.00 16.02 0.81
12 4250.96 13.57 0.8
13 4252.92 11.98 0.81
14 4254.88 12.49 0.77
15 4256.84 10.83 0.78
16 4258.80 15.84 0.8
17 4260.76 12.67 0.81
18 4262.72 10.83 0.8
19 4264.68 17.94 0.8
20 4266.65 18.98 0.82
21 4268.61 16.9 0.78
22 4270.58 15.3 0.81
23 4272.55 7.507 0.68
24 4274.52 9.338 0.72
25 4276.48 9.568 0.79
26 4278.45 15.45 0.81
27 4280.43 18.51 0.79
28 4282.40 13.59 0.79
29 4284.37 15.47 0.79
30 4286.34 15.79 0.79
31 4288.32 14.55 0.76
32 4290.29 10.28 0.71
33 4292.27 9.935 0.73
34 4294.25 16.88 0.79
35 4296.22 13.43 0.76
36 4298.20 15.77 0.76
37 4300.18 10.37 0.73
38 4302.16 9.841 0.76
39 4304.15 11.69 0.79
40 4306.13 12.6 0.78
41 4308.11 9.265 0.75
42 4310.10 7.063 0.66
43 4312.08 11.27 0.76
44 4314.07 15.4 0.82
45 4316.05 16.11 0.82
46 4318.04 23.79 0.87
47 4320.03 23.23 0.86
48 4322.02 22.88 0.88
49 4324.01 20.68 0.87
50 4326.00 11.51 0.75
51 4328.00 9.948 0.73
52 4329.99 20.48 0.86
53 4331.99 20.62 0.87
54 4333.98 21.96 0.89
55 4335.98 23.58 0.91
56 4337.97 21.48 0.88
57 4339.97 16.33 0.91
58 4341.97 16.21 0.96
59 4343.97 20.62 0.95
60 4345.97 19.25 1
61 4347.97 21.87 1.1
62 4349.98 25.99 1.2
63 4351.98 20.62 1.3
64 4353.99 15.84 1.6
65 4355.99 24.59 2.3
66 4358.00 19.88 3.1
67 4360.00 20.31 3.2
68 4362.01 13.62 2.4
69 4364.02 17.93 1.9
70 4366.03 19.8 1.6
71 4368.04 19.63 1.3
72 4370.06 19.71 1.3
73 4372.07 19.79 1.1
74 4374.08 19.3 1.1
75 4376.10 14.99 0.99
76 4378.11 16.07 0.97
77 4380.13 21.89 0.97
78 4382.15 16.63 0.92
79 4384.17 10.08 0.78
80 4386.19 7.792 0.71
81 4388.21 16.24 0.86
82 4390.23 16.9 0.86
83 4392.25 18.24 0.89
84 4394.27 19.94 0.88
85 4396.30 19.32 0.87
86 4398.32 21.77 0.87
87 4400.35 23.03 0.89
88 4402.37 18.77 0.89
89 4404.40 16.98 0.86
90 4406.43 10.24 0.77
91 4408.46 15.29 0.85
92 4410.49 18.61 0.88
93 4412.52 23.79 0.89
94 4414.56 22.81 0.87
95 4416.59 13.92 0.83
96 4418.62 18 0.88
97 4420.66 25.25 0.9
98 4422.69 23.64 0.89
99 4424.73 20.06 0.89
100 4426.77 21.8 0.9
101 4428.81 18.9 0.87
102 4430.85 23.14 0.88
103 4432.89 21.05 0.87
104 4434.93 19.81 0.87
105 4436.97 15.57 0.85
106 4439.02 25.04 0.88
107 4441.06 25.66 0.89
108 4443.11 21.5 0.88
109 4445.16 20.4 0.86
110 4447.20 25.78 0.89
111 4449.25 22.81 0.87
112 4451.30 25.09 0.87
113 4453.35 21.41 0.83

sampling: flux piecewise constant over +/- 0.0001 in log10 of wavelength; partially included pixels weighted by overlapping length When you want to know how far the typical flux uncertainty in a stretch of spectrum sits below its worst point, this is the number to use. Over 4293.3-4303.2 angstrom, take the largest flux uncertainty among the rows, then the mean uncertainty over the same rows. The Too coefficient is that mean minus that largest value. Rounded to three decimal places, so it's -0.030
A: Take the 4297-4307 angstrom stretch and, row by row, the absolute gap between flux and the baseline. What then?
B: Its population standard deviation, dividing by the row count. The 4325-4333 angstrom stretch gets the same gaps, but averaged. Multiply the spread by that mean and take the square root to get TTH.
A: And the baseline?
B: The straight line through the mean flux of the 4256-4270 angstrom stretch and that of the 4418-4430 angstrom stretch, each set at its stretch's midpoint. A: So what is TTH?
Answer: 3.21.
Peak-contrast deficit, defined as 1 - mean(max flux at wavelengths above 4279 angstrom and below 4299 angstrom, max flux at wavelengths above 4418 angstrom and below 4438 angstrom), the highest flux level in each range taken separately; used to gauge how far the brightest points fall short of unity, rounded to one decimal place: -20.9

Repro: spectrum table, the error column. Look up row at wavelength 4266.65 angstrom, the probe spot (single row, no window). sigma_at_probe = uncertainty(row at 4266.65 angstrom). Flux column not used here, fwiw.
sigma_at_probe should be 0.82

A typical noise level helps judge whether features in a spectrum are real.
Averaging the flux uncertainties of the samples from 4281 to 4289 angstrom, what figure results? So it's 0.78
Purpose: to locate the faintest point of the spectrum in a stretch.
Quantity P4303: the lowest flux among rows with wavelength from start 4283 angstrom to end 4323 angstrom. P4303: 7.063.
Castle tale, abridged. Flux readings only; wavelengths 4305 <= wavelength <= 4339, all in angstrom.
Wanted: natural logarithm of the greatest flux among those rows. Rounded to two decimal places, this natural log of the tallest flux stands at 3.17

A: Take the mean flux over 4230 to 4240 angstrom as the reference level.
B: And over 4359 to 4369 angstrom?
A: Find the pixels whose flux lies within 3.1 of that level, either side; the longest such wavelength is 4362.01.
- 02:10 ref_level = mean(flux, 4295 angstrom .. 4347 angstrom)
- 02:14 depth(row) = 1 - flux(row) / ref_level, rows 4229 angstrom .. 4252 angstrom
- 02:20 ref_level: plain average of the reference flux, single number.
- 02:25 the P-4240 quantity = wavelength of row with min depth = 4247.05 angstrom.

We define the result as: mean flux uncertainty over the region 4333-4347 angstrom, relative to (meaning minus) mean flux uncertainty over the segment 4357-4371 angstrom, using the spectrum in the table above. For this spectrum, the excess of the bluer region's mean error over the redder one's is -1.2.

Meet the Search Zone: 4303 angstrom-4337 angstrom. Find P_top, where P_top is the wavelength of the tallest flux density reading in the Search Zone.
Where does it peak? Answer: 4318.04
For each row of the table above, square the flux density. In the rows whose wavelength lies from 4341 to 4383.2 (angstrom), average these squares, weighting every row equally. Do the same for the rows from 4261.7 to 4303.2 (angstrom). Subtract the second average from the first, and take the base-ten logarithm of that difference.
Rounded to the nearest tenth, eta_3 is 2.3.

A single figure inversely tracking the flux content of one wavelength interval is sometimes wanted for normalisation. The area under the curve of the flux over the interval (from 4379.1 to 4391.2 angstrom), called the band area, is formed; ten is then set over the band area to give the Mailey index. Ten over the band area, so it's 0.055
